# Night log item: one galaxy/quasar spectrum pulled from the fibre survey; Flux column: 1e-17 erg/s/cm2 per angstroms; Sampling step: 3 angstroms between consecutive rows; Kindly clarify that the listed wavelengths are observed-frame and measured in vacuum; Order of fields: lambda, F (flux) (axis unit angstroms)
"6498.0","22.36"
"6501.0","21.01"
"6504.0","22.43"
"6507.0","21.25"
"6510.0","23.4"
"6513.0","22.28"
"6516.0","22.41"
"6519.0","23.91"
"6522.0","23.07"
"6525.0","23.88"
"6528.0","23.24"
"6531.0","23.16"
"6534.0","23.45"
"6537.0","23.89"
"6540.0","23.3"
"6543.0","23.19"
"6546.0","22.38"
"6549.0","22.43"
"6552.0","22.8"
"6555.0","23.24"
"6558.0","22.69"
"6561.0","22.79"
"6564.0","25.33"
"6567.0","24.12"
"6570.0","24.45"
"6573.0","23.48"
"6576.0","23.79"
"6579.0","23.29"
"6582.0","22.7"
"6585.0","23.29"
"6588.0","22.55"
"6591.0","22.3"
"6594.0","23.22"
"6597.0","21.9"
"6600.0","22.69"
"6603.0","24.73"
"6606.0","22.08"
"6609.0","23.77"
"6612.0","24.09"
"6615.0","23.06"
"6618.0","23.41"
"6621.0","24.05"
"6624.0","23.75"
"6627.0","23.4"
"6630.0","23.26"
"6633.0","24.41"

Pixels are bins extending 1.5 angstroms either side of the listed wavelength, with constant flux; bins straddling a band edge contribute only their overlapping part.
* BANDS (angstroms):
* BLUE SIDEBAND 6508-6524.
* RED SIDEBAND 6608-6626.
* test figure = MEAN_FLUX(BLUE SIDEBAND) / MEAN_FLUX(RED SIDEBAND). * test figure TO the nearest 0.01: 0.97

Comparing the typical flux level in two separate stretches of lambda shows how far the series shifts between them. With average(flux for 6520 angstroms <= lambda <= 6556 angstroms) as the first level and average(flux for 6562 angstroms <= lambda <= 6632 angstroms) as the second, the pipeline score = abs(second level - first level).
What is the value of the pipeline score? 0.25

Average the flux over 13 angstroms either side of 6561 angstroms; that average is 23.5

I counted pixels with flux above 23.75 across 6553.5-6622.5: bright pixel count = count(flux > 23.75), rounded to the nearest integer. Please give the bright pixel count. 8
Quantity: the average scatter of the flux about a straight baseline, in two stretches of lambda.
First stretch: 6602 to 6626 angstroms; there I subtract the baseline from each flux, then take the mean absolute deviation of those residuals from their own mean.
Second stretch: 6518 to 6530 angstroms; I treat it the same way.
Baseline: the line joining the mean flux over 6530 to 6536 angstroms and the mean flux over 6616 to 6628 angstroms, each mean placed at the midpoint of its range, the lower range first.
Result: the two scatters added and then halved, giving 0.47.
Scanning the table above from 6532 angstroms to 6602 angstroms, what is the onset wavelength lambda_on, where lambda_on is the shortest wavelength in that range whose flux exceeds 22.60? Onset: 6534.0 angstroms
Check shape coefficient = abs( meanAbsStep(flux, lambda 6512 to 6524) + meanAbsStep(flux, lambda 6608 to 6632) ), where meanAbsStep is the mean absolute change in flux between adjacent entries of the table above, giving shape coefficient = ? 1.27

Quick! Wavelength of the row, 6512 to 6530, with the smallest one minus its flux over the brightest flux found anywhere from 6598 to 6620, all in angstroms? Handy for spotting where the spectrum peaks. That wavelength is 6519.0 angstroms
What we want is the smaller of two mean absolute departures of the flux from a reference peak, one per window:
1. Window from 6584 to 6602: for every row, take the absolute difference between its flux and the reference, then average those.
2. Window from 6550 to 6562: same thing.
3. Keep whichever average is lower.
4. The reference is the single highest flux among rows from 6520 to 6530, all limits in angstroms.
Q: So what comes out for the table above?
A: 1.0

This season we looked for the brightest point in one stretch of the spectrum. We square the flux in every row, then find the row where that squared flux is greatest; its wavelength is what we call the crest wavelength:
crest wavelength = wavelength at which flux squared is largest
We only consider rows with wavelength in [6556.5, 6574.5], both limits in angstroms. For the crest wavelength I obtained 6564.0 angstroms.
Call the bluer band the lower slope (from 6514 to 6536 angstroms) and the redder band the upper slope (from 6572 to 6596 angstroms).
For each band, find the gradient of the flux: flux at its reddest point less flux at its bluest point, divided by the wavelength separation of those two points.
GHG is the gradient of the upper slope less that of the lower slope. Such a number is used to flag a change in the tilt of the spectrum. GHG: -0.070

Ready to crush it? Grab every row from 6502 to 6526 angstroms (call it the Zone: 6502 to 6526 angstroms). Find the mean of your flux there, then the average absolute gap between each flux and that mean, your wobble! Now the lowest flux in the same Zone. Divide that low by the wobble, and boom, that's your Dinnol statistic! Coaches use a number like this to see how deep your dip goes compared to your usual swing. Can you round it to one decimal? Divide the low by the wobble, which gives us 28.9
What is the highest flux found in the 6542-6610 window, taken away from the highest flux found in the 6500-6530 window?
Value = -1.4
